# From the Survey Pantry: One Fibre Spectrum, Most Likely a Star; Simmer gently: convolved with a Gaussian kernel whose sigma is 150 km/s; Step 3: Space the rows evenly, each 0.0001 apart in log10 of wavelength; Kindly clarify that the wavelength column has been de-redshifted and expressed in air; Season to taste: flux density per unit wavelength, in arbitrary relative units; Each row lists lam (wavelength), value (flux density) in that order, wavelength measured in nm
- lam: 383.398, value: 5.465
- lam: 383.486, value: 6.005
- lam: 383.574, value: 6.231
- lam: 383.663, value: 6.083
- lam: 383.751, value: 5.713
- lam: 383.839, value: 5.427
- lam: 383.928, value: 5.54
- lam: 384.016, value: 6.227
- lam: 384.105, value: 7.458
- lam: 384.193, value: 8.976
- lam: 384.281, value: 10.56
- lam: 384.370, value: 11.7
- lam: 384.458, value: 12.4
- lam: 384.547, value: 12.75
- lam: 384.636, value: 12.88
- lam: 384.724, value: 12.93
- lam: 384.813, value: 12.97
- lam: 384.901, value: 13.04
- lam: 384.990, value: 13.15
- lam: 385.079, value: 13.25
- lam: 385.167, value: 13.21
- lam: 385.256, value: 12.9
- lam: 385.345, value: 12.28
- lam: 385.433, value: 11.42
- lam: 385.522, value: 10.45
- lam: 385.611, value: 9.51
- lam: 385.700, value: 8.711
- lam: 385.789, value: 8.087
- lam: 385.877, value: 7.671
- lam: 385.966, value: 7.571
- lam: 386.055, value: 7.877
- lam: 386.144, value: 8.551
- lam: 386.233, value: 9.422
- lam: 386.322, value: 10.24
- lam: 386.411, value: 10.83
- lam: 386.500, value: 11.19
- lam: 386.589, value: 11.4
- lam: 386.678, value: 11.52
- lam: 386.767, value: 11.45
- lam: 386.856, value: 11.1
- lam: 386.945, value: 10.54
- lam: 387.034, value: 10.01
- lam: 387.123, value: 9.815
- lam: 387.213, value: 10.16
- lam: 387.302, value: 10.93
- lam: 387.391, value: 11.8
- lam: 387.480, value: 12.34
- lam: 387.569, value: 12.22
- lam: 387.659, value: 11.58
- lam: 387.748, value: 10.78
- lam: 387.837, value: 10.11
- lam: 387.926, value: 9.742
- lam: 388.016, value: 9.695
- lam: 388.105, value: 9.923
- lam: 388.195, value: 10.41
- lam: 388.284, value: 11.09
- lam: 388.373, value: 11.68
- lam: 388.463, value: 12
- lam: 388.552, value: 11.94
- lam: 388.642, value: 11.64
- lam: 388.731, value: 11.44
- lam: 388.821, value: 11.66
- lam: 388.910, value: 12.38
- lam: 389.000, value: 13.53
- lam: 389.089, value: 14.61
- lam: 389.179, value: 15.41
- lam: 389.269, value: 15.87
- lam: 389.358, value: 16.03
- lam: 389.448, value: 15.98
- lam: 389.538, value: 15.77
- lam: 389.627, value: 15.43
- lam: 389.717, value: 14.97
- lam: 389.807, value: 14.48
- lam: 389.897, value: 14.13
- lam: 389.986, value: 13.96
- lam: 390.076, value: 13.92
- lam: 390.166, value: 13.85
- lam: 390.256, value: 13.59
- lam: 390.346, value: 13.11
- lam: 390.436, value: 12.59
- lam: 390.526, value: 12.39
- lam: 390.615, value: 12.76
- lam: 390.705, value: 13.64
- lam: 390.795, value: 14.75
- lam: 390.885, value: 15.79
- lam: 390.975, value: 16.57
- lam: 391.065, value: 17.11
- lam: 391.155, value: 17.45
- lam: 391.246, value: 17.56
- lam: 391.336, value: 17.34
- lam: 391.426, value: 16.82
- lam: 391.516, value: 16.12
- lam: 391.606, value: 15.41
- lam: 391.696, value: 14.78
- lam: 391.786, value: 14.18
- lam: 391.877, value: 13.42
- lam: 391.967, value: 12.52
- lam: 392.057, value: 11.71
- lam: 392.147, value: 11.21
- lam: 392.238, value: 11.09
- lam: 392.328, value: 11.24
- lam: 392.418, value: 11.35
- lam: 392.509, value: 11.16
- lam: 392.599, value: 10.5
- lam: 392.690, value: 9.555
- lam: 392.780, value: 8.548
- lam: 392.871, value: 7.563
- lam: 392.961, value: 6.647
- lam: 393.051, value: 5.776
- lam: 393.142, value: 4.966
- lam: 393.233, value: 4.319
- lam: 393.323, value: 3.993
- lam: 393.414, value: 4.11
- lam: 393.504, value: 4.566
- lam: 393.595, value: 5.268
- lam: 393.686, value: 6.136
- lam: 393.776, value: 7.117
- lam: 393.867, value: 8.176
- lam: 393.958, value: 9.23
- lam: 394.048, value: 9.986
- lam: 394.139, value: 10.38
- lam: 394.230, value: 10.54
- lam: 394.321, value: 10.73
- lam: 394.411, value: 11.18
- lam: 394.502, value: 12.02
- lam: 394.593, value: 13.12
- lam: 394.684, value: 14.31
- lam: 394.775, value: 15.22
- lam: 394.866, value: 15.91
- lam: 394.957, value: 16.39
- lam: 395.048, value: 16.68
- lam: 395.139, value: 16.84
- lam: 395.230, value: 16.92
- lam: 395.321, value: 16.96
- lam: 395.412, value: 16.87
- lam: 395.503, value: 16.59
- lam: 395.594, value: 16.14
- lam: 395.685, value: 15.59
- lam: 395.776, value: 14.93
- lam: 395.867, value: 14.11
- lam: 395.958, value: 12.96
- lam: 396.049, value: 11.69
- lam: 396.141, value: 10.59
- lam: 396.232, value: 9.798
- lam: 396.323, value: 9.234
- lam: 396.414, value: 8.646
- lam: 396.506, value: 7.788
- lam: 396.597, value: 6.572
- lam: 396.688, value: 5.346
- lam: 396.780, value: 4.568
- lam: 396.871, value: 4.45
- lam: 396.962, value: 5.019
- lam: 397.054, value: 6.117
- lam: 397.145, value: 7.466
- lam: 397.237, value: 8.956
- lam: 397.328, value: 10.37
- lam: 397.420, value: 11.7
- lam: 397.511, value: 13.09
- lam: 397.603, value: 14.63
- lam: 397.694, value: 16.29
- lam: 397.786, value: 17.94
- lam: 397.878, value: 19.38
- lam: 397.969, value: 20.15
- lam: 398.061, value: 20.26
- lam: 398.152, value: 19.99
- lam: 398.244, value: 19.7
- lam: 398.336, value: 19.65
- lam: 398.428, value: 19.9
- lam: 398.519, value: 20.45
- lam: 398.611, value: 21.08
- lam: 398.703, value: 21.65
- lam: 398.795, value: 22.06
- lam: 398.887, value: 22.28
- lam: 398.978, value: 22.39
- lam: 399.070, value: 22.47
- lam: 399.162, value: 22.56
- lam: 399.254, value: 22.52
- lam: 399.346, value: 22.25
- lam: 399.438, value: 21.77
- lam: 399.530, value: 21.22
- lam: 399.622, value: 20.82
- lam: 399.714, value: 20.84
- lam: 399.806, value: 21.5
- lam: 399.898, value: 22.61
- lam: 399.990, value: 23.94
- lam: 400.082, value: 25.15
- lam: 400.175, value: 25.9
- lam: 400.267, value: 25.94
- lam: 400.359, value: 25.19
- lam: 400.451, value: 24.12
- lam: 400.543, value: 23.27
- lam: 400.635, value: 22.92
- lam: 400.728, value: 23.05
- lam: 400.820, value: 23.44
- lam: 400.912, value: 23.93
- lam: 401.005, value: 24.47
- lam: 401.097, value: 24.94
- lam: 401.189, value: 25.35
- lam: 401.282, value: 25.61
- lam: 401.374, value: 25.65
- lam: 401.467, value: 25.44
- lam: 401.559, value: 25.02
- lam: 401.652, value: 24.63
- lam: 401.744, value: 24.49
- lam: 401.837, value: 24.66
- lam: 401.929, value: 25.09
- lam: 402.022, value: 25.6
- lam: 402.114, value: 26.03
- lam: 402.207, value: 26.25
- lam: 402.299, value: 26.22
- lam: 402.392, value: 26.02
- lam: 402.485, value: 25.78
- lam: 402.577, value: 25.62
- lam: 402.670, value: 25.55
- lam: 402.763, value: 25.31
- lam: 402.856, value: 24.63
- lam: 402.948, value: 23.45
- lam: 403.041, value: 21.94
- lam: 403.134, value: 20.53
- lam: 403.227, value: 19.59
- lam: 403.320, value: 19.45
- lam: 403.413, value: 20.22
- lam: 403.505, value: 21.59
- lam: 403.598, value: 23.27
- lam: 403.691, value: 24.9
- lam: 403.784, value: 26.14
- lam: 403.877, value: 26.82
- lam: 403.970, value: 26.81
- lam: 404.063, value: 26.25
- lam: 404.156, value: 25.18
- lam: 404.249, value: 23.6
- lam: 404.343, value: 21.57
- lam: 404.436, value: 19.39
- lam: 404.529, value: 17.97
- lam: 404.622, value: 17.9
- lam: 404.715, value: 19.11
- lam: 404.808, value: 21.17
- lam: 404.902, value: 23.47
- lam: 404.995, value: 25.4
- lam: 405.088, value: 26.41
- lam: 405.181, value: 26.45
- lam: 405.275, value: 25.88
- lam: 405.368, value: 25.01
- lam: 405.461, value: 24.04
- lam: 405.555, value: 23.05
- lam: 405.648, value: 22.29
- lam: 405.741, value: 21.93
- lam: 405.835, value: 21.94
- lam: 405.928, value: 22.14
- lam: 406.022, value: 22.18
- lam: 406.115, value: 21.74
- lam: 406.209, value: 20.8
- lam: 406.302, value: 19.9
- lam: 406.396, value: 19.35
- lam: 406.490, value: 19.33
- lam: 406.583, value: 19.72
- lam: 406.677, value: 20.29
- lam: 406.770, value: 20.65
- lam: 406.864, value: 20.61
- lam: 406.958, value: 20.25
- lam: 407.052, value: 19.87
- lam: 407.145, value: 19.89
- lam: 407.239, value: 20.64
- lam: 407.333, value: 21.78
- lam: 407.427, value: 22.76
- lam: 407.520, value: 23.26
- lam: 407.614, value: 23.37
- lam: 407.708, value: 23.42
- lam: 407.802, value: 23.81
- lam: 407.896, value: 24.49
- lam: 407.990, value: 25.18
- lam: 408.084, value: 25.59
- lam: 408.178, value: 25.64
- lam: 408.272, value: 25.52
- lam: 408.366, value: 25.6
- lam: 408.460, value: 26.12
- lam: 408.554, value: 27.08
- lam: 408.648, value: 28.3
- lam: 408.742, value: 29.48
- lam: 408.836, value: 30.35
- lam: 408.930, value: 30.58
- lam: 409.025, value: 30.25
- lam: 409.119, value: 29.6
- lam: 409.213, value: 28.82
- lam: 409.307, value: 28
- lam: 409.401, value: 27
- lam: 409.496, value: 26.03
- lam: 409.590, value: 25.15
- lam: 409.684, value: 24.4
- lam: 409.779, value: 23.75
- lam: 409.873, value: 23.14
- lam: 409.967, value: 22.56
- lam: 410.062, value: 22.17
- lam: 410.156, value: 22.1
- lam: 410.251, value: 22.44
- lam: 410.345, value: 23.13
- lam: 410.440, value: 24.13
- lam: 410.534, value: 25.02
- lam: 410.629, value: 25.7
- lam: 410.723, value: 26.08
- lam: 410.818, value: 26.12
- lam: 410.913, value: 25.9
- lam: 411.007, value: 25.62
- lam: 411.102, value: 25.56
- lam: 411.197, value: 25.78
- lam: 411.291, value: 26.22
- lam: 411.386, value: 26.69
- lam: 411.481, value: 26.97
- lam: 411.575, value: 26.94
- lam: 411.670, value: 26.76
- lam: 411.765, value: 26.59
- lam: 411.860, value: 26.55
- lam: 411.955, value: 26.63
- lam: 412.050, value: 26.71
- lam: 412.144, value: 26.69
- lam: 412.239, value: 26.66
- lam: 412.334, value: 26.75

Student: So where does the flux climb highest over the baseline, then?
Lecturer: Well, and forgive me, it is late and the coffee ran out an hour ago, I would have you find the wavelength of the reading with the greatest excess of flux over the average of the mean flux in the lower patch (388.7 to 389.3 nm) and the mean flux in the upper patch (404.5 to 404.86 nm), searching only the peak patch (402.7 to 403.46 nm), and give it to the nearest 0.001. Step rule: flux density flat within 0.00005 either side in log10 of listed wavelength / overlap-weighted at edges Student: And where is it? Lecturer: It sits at 402.763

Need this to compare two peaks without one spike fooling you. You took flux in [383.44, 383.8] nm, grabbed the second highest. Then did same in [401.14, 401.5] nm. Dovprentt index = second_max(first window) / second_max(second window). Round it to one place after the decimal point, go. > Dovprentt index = 0.2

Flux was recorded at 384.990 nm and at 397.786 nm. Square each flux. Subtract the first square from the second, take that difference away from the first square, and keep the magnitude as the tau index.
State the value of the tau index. 24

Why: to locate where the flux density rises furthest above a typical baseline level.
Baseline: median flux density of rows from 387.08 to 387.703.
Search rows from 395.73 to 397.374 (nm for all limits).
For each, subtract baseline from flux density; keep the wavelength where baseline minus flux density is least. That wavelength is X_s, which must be 395.776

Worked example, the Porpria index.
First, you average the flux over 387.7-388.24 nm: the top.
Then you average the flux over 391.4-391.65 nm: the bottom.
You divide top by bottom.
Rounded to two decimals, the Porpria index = 0.63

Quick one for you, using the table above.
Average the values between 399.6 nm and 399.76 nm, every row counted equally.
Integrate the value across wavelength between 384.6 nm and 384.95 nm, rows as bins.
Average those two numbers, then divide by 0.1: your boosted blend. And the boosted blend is 127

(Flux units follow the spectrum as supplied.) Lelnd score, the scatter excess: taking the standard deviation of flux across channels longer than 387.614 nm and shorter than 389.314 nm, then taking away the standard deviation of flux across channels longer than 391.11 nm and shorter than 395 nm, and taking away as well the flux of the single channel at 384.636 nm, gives -15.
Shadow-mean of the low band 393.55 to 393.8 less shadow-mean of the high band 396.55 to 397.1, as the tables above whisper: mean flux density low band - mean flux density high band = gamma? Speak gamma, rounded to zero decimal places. 1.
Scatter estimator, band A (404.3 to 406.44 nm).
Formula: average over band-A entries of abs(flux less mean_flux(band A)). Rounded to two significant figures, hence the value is 2.0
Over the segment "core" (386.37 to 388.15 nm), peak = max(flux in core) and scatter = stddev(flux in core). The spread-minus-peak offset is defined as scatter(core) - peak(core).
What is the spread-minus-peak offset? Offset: -12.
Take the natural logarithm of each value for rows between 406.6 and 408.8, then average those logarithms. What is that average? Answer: 3.2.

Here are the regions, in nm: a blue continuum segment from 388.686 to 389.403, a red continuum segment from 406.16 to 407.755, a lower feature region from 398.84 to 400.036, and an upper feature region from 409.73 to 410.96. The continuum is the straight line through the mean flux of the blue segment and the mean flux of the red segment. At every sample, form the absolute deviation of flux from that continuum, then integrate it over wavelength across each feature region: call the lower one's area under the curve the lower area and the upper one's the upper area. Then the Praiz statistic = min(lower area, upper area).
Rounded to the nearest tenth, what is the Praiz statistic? 2.2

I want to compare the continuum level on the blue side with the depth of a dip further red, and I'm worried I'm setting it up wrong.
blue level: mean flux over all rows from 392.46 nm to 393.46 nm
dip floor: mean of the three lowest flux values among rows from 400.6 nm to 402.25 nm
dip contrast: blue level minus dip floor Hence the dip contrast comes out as -16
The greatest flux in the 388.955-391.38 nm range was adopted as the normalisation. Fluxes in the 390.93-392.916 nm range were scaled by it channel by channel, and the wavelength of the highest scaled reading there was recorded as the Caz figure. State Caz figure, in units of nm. 391.246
